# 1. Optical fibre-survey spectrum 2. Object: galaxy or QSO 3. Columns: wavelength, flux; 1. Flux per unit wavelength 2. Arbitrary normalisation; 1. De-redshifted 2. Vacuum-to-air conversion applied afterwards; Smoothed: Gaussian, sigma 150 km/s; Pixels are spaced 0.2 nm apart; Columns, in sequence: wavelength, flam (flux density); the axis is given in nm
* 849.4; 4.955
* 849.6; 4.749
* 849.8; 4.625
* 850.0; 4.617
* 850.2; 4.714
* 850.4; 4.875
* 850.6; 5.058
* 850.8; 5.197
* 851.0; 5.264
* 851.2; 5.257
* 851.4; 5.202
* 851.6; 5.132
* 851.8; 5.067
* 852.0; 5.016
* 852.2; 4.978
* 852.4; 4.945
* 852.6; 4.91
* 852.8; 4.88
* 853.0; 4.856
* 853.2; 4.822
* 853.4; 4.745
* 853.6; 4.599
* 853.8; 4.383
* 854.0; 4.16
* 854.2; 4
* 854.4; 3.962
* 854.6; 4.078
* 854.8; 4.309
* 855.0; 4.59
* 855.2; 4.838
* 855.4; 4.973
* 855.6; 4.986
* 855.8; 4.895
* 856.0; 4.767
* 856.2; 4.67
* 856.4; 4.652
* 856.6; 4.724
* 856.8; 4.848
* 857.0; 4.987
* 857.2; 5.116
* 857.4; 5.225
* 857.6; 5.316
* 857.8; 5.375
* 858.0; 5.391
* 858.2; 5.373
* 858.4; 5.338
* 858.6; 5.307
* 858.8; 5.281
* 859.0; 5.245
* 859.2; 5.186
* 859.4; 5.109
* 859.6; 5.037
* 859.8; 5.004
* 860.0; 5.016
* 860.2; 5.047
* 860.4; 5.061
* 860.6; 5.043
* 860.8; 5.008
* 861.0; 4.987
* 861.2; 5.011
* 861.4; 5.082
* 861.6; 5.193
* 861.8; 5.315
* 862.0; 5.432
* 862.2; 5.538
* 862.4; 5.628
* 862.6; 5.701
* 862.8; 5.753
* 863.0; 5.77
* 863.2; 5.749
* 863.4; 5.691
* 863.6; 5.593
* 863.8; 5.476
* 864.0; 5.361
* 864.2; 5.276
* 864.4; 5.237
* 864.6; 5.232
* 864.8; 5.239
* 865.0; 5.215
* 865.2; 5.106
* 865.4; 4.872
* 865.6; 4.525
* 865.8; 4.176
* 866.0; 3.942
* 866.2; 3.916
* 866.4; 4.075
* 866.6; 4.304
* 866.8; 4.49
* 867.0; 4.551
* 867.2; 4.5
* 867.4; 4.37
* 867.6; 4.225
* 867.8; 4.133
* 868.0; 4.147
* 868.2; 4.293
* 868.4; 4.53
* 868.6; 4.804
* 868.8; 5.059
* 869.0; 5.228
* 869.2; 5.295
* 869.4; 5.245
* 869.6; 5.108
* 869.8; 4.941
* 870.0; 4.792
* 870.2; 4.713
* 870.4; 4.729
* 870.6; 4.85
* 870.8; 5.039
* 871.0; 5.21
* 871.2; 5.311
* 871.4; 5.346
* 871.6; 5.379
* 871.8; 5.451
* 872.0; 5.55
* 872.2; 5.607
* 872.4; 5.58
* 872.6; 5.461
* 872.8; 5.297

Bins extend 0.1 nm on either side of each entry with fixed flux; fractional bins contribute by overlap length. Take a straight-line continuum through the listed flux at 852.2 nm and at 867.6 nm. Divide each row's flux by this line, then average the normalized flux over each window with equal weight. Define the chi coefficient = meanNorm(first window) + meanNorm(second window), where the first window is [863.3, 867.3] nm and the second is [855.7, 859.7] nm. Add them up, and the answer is 2.20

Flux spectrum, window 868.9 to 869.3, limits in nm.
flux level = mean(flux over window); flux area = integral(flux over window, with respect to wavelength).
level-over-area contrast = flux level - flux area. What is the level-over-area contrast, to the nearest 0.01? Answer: 3.16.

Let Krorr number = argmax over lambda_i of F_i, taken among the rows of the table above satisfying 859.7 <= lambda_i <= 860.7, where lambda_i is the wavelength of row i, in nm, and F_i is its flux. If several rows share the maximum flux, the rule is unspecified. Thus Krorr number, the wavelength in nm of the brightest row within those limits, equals 860.4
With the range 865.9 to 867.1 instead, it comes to 867.0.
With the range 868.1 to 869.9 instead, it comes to 869.2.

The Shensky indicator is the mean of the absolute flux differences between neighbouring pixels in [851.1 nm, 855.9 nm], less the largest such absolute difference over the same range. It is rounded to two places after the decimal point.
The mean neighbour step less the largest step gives -0.18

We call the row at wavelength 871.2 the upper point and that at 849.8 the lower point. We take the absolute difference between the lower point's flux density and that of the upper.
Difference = 0.69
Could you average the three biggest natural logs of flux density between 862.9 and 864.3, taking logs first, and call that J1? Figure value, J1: 1.75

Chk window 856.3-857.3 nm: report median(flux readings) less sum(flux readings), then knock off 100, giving -119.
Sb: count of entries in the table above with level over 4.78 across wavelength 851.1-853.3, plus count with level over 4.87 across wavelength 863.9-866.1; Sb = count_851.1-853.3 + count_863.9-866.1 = 19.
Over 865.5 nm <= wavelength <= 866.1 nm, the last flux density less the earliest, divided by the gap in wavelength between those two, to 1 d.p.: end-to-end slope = -1.5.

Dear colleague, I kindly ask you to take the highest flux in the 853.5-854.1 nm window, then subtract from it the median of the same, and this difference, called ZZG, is 0.22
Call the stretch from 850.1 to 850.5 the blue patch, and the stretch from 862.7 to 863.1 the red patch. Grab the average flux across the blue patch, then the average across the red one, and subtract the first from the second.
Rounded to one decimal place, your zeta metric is 1.0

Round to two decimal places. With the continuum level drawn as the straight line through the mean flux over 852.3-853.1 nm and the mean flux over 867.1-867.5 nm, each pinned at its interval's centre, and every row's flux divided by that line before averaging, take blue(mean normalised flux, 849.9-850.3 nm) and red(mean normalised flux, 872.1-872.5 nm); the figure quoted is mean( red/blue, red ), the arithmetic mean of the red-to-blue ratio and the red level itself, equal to 1.35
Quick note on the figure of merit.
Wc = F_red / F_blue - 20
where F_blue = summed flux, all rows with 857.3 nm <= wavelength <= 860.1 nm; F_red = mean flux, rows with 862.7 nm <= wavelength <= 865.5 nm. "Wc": -19.93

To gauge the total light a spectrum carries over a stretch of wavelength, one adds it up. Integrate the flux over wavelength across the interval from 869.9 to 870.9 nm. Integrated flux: 4.8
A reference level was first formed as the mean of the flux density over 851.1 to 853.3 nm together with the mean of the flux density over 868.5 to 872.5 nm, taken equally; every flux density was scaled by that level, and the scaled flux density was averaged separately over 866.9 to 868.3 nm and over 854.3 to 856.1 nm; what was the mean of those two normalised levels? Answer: 0.88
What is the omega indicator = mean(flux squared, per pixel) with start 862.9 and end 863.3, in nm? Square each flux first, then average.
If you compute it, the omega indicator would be 33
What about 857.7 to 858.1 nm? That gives 29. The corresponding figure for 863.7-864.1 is 29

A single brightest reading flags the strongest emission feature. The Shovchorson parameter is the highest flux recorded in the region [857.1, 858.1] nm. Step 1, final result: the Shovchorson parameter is 5.391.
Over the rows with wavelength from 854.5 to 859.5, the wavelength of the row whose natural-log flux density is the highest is 858.0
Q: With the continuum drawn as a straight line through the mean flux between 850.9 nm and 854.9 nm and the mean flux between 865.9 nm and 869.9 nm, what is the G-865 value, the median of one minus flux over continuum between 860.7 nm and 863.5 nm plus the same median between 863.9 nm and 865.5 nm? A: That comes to -0.33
